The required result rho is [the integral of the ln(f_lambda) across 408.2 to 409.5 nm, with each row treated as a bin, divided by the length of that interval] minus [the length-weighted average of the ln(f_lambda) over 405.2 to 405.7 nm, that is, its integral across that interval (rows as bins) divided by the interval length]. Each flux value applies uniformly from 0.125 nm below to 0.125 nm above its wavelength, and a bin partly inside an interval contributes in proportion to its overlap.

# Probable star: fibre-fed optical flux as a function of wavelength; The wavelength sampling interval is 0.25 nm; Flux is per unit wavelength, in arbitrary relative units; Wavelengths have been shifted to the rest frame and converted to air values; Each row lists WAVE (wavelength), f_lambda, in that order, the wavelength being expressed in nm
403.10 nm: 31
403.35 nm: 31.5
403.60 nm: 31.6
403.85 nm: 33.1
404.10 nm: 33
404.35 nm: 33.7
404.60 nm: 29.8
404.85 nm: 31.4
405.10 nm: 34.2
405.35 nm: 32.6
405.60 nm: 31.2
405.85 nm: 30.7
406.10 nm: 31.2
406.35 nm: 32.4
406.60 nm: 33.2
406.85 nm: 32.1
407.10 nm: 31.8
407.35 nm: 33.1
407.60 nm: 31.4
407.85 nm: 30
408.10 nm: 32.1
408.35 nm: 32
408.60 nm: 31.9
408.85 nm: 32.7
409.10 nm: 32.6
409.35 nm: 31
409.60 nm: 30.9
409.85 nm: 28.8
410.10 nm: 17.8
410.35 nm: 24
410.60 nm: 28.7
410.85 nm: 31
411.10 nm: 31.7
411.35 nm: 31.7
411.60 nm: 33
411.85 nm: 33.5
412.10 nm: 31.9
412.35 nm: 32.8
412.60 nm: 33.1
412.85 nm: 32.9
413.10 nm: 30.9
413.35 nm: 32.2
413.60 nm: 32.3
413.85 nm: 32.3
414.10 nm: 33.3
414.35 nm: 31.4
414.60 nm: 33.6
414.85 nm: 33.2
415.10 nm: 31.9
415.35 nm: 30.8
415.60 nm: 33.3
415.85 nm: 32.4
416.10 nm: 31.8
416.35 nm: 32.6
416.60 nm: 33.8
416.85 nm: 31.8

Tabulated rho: -0.001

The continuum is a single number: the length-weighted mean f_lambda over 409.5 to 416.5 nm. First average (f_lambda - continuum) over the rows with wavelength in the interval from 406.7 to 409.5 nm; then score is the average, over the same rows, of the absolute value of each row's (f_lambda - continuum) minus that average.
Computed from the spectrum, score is 0.60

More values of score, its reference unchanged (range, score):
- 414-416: 0.86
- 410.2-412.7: 1.94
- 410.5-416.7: 0.85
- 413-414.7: 0.67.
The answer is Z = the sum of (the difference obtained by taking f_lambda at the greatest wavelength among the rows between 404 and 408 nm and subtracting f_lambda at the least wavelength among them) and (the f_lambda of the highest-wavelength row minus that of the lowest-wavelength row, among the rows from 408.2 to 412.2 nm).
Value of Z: -3.1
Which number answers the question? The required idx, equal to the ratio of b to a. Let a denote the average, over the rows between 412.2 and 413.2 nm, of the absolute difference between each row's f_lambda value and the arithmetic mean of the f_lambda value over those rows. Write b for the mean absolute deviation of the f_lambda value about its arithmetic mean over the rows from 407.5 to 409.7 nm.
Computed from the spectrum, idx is 0.93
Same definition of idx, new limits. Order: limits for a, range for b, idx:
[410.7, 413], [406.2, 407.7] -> 0.77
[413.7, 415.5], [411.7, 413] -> 0.45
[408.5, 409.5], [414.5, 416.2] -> 1.34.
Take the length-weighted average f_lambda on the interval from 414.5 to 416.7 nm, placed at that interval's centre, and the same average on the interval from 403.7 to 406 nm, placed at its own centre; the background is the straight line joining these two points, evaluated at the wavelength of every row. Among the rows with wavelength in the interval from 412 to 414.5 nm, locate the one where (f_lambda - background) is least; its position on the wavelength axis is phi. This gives 413.10 nm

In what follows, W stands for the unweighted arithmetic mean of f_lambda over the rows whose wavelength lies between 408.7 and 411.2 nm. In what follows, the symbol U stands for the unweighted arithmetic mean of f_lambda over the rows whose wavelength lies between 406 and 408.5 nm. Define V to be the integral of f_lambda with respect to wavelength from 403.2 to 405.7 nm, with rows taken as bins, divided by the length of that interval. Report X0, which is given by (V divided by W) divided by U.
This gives 0.0349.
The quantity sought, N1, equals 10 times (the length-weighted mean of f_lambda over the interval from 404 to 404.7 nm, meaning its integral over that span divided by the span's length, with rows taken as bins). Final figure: 322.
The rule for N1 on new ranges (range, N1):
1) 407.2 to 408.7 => 317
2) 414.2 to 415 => 327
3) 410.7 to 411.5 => 314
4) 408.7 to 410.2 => 292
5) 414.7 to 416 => 323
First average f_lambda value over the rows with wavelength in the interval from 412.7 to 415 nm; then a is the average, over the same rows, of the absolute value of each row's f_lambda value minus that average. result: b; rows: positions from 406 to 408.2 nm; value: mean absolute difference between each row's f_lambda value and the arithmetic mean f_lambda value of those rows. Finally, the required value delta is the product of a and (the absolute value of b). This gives 0.5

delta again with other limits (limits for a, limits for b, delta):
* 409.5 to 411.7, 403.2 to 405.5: 3.8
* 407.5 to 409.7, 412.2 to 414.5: 0.4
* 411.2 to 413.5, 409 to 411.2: 2.3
